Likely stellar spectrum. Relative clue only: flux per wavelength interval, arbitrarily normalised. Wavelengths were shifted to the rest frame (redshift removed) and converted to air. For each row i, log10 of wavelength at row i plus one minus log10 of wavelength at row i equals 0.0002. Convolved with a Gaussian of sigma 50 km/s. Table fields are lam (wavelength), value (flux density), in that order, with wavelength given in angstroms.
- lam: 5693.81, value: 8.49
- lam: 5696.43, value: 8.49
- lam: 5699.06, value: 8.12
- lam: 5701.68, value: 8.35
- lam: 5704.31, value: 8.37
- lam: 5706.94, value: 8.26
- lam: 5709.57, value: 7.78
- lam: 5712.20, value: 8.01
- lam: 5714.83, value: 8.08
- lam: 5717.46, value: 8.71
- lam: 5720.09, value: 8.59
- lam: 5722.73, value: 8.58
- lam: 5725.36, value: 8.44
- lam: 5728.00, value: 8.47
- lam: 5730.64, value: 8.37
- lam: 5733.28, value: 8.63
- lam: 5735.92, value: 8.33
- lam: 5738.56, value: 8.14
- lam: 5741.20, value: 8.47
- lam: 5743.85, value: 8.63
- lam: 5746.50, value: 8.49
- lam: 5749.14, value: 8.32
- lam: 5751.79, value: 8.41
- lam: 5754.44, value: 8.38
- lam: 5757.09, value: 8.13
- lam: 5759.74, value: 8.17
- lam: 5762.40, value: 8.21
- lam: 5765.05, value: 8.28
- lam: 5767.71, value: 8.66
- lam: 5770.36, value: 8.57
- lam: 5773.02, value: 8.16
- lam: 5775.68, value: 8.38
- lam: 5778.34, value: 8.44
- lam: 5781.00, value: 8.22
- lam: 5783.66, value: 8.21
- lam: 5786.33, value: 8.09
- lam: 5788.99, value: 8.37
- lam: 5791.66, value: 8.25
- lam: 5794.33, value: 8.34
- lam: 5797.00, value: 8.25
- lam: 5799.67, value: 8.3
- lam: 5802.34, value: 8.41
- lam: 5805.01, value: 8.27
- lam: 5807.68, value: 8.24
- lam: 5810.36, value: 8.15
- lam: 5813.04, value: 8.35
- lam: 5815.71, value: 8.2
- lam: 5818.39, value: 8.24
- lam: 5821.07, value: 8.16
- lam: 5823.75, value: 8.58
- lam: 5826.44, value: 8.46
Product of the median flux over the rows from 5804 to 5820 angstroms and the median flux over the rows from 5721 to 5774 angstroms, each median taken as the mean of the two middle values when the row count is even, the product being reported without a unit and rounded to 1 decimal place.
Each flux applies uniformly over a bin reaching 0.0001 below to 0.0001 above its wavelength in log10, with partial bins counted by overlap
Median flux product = 69.2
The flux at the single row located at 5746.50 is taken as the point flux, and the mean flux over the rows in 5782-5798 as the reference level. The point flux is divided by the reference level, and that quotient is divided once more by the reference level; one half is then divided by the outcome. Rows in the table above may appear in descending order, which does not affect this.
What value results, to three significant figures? 4.01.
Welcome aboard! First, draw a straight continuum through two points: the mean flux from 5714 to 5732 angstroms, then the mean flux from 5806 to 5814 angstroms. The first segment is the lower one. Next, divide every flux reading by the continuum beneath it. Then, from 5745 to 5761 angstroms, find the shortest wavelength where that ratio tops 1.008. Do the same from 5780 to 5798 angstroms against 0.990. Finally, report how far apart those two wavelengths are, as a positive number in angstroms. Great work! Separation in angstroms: 42.5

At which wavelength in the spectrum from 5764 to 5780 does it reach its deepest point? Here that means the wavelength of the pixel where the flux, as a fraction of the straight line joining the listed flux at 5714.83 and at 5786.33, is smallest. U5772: 5773.02 angstroms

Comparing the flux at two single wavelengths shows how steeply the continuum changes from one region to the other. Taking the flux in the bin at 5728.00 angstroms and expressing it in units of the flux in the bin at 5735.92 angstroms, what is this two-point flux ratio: 1.017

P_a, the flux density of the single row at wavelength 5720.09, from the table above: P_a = 8.59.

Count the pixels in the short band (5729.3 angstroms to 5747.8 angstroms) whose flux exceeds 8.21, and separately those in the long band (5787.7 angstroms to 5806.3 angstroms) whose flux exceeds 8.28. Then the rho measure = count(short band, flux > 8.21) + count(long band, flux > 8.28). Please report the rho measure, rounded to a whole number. 10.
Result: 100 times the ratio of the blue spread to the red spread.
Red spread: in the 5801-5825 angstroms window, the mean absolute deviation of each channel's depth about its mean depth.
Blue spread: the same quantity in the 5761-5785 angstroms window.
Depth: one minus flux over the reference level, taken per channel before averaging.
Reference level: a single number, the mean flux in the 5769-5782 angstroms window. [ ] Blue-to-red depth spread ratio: 139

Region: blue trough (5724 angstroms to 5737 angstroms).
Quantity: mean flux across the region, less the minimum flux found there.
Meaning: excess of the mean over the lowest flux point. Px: 0.12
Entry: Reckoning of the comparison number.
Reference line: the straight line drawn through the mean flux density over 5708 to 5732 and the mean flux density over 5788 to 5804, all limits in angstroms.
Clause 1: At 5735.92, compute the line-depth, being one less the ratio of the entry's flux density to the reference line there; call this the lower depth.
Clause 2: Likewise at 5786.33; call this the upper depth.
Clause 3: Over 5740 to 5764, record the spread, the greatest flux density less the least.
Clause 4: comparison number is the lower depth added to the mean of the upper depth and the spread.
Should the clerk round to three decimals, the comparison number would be 0.264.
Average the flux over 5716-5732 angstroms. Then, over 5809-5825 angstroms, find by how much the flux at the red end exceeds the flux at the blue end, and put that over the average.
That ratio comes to 0.050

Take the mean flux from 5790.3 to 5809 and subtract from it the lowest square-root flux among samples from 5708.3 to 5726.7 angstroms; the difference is 5.51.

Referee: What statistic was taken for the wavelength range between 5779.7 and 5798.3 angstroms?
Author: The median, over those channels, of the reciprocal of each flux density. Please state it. 0.121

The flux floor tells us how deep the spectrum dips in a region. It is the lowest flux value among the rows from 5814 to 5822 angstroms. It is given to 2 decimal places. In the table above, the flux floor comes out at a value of 8.16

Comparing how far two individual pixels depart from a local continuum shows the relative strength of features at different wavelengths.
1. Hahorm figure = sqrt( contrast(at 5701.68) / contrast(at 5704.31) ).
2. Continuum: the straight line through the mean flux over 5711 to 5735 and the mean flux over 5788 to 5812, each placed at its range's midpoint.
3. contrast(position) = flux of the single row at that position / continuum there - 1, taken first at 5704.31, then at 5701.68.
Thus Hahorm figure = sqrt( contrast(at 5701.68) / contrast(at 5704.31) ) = 1.12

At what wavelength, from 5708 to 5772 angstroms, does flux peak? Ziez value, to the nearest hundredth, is 5717.46 angstroms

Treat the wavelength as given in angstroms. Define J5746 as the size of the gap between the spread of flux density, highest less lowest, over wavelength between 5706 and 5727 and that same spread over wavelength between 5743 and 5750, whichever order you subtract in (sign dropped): 0.6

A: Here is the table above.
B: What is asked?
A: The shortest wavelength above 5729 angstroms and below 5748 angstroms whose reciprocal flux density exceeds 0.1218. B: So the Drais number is 5738.56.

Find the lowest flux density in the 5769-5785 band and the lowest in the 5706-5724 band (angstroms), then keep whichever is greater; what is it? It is 8.16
